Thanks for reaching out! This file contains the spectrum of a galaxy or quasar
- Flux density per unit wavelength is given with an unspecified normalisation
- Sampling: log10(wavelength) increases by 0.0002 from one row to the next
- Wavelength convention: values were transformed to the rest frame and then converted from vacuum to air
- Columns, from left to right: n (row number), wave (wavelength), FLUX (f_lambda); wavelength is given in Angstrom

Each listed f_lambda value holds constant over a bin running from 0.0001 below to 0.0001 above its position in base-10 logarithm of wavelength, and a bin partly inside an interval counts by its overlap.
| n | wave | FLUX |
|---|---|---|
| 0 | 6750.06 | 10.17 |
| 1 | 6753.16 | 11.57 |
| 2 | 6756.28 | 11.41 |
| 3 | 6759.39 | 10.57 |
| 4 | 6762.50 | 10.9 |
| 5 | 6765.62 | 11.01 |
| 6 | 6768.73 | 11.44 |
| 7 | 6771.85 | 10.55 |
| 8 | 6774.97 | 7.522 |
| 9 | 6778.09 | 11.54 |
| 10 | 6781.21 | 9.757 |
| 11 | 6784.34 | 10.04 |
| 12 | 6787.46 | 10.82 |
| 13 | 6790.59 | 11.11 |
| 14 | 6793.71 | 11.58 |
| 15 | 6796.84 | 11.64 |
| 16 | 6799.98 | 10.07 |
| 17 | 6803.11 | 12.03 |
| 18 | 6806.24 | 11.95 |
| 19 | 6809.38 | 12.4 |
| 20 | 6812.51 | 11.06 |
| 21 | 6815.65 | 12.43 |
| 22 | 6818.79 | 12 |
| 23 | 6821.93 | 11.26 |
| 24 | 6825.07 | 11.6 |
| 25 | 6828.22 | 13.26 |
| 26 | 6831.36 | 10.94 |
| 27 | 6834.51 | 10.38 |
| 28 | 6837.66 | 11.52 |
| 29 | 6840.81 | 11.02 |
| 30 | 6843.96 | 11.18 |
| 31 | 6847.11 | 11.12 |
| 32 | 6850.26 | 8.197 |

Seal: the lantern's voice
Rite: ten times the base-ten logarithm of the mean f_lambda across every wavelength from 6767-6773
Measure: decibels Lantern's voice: 10.4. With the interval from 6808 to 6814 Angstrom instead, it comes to 10.7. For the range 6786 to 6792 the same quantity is 10.4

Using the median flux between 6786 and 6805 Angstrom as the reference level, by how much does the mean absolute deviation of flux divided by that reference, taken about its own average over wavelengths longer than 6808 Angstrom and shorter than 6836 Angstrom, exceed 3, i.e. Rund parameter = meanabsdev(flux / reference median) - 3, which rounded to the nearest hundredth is -2.94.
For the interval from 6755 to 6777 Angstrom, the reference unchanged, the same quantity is -2.93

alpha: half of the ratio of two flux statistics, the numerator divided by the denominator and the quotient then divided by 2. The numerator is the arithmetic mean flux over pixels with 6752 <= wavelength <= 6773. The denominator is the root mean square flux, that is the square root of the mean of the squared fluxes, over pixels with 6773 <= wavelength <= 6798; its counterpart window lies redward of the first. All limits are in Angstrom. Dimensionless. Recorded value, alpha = 0.523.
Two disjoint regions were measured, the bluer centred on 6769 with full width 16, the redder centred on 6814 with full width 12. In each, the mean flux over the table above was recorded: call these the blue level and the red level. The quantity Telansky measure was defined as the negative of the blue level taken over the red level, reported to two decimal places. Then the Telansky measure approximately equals -0.86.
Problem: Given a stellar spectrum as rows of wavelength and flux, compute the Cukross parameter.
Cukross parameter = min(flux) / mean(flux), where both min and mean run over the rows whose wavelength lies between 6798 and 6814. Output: 0.875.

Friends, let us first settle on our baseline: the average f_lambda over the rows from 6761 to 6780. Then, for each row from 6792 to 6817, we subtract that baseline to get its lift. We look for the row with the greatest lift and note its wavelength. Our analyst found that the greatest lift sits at 6815.65 Angstrom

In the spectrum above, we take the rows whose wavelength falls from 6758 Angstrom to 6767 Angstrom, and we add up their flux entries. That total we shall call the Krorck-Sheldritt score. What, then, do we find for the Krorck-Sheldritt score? 32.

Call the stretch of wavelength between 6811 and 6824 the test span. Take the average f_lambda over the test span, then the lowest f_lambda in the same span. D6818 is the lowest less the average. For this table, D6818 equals -0.63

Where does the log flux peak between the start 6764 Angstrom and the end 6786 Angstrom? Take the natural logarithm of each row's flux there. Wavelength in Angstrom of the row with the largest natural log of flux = 6778.09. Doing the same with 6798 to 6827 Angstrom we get 6815.65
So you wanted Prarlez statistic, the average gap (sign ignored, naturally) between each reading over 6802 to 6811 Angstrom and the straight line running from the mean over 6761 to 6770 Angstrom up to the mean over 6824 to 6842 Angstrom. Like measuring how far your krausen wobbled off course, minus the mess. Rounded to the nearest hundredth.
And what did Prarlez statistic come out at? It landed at 0.81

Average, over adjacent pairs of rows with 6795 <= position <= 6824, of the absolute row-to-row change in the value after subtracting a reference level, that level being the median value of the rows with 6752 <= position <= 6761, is 0.99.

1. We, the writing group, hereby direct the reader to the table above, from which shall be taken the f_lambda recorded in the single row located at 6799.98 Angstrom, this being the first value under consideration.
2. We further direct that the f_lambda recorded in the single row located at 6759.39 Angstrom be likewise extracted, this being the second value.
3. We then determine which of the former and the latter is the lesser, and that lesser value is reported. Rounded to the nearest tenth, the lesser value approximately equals 10.1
